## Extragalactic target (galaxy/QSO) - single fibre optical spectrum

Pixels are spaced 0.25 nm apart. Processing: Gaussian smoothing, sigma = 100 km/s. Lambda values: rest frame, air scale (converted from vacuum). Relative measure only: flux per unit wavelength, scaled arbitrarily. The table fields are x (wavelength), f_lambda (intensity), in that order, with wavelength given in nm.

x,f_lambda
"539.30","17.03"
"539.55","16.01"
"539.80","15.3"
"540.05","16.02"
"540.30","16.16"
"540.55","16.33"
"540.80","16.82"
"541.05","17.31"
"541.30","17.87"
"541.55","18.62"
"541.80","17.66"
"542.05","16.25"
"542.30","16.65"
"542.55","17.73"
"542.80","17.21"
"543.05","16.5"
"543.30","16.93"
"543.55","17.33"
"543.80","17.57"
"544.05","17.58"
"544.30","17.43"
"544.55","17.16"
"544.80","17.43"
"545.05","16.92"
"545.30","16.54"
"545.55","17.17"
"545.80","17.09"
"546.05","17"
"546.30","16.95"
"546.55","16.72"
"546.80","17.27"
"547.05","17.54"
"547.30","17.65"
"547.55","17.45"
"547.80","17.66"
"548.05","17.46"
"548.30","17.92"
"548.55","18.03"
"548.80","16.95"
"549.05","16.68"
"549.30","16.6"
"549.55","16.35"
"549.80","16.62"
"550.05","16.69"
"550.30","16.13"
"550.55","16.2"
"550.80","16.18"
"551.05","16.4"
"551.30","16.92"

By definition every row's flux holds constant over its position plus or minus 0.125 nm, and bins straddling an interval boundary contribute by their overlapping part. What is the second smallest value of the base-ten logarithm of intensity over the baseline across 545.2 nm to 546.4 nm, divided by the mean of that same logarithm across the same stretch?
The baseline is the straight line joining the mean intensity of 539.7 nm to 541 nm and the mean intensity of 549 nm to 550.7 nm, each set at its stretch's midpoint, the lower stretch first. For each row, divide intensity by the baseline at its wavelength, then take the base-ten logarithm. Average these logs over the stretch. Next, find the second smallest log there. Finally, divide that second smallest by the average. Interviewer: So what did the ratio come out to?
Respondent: 0.97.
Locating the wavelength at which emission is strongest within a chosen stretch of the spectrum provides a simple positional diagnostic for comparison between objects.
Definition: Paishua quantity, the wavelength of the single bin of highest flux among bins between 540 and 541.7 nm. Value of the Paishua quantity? 541.55 nm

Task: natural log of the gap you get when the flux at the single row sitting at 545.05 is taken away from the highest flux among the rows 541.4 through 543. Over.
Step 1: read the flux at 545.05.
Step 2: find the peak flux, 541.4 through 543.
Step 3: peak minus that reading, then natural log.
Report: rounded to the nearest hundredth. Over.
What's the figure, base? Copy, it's 0.53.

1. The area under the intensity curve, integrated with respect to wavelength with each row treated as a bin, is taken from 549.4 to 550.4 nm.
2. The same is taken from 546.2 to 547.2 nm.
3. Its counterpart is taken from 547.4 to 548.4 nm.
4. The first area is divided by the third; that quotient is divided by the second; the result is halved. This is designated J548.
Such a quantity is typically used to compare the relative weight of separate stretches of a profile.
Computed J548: 0.0273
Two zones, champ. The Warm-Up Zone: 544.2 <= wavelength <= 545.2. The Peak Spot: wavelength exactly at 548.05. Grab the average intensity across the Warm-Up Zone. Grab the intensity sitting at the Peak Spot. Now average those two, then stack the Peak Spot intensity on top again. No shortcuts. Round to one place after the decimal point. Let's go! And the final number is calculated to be 34.8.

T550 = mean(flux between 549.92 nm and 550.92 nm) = 16.3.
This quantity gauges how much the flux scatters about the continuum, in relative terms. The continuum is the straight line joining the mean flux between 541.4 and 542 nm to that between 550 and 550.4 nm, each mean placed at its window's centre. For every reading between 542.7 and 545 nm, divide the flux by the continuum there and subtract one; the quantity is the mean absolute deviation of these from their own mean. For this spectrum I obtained 0.019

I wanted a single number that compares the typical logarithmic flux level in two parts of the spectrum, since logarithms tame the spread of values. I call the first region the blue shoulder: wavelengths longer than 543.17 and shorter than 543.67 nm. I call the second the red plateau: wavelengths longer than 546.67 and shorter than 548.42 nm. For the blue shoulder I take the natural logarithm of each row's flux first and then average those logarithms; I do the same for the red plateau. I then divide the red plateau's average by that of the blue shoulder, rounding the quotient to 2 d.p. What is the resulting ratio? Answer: 1.01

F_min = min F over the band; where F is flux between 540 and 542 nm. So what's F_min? 16.02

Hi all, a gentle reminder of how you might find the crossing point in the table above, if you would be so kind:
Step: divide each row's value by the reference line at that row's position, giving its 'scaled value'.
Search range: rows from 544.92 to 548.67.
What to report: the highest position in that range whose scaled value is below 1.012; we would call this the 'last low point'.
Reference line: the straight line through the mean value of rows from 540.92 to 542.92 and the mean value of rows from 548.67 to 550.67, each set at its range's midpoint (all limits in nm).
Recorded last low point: 546.55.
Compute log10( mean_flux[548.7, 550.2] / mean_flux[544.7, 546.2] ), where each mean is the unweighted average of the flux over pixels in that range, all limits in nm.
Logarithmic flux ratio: -0.010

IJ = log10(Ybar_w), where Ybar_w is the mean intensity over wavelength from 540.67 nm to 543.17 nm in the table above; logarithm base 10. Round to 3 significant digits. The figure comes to 1.24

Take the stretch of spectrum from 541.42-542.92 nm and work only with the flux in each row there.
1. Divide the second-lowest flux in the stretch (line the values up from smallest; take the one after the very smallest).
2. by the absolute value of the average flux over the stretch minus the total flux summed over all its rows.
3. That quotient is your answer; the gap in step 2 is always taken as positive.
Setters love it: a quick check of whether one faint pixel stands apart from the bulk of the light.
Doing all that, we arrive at 0.192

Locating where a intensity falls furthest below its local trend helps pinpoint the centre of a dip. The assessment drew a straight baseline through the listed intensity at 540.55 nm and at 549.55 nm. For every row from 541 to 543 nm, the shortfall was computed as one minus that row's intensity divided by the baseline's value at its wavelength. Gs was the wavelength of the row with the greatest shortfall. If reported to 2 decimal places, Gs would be 542.05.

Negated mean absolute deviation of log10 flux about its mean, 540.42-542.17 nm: -0.017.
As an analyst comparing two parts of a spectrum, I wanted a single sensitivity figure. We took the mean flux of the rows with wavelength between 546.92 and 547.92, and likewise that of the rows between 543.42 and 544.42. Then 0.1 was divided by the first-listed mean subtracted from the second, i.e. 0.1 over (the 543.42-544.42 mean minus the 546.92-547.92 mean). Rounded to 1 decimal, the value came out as -1.0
